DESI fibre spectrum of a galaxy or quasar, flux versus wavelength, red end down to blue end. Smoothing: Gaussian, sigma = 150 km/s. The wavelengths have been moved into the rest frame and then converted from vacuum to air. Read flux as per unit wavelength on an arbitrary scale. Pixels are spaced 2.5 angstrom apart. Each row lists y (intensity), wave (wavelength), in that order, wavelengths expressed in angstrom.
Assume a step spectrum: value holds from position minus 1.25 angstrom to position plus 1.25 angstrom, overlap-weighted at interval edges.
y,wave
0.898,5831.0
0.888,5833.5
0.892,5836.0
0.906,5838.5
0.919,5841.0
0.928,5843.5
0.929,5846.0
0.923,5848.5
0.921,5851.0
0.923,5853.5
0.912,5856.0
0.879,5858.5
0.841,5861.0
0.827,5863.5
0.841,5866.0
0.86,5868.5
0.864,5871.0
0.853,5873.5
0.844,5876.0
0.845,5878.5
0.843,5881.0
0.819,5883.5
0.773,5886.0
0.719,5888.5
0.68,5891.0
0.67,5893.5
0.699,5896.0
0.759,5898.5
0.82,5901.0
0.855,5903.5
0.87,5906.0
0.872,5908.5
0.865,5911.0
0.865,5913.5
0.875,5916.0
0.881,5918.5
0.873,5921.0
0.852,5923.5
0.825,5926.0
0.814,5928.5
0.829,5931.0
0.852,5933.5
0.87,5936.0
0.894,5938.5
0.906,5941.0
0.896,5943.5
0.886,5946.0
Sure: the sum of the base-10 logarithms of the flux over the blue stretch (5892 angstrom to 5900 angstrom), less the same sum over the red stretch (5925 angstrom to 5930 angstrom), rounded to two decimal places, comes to -0.28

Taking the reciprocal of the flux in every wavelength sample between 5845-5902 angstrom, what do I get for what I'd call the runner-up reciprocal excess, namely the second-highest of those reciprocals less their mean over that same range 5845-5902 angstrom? 0.25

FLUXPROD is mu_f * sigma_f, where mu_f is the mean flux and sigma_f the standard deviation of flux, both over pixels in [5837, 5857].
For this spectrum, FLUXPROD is 0.007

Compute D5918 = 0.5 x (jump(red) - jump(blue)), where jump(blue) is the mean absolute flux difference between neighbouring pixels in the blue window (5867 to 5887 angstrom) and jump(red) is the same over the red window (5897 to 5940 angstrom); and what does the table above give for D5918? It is 0.002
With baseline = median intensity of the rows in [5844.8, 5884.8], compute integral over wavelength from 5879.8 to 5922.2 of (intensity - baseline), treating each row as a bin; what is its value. -2.1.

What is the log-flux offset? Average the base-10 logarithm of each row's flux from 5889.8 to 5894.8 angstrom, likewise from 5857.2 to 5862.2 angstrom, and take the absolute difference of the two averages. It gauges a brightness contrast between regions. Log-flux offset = 0.11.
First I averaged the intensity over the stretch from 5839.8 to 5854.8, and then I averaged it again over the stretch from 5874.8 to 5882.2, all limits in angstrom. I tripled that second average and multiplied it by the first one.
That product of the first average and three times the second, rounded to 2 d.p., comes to 2.34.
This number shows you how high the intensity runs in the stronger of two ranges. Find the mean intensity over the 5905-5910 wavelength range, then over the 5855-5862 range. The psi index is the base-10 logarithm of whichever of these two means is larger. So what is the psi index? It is -0.057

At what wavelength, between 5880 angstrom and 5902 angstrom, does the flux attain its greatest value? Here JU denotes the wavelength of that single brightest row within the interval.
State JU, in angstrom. 5881.0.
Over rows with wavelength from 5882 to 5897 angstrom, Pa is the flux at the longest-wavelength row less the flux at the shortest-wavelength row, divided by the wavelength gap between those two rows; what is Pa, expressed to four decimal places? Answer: -0.0096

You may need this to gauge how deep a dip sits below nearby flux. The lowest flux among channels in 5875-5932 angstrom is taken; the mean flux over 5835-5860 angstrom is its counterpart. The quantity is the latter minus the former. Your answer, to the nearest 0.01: 0.24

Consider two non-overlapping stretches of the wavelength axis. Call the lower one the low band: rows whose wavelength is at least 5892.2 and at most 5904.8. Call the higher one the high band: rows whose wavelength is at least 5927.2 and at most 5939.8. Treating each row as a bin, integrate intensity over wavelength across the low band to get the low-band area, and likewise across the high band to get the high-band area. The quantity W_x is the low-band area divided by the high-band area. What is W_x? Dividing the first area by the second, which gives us 0.89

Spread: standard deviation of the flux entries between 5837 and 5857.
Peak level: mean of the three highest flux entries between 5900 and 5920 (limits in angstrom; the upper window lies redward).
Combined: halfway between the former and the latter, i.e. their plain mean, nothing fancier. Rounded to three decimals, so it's 0.442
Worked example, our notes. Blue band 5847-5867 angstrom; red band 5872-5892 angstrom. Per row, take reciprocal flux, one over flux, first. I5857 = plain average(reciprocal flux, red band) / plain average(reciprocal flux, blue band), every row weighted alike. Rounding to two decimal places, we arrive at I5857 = 1.11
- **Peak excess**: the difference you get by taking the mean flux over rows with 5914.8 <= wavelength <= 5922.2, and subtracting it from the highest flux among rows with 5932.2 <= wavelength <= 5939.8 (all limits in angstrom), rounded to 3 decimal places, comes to 0.018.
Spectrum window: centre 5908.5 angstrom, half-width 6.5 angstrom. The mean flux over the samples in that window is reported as 0.865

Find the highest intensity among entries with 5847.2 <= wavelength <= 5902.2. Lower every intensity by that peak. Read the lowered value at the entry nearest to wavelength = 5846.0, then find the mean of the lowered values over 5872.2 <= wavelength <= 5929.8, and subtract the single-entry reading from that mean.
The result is -0.11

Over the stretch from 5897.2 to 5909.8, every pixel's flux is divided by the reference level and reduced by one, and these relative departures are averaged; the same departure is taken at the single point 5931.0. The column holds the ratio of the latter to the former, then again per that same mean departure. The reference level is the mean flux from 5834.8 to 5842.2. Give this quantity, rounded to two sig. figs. -14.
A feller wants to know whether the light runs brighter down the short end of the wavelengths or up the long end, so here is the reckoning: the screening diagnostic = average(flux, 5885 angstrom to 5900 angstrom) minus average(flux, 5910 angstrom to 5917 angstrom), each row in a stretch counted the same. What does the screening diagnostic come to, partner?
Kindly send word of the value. -0.15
